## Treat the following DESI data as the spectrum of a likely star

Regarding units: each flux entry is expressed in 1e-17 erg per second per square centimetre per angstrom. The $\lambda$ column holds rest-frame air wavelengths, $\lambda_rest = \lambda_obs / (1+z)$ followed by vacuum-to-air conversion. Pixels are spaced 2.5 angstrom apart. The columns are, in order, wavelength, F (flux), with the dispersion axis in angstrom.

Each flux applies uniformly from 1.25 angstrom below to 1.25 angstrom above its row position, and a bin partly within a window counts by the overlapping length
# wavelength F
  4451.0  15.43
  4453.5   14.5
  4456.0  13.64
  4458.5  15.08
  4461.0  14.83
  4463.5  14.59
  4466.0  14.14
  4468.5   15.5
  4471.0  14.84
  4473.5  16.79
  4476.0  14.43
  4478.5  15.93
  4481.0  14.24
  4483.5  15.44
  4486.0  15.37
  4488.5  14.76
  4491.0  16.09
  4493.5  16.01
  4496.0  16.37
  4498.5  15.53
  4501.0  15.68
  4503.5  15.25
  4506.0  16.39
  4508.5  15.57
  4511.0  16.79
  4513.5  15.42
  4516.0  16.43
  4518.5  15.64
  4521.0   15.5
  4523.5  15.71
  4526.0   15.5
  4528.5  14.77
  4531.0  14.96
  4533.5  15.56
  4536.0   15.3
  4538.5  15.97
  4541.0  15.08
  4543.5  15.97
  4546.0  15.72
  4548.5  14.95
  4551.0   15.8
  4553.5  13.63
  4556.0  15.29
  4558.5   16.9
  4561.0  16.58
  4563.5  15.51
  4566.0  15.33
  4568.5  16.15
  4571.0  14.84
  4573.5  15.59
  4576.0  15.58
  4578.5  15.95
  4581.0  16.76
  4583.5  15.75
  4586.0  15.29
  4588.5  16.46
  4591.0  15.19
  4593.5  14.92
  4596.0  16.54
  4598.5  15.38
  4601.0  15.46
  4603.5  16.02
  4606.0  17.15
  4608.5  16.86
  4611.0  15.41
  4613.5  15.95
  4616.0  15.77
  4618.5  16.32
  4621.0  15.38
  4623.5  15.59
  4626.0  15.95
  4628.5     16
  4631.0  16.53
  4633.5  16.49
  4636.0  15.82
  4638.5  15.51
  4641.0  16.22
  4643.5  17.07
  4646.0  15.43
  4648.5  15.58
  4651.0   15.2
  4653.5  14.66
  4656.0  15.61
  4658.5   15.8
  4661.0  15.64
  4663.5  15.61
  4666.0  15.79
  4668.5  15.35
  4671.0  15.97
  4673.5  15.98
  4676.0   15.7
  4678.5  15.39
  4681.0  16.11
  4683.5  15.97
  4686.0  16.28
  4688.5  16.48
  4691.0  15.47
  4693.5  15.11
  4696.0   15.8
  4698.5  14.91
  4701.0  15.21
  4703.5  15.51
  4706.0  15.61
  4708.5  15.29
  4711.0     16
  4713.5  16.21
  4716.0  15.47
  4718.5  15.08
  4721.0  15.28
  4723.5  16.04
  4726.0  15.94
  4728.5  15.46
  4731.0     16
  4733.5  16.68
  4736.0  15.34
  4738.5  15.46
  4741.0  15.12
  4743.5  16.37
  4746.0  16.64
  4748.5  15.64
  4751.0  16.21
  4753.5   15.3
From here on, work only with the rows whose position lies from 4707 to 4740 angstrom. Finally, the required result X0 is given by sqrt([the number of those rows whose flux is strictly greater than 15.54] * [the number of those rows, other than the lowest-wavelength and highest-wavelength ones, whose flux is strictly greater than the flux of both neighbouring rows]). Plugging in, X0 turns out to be 4.2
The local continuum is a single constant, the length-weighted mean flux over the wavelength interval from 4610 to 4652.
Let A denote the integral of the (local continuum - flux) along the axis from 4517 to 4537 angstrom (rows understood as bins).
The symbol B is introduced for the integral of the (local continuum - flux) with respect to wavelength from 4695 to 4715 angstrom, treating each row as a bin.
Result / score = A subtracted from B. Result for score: -3.6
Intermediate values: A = 10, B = 6.8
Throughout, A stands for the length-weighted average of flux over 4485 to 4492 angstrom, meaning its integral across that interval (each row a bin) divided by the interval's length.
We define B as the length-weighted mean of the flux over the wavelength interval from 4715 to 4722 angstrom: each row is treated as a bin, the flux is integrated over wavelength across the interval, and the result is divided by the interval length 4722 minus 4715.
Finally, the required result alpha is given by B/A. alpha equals 0.99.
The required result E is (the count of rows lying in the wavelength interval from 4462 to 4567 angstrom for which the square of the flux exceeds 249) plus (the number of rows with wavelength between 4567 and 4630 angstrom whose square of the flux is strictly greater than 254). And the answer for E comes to 25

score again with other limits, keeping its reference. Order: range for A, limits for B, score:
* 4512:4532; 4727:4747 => -7.2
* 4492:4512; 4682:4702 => 5.5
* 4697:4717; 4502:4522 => -6.9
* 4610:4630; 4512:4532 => 5.9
